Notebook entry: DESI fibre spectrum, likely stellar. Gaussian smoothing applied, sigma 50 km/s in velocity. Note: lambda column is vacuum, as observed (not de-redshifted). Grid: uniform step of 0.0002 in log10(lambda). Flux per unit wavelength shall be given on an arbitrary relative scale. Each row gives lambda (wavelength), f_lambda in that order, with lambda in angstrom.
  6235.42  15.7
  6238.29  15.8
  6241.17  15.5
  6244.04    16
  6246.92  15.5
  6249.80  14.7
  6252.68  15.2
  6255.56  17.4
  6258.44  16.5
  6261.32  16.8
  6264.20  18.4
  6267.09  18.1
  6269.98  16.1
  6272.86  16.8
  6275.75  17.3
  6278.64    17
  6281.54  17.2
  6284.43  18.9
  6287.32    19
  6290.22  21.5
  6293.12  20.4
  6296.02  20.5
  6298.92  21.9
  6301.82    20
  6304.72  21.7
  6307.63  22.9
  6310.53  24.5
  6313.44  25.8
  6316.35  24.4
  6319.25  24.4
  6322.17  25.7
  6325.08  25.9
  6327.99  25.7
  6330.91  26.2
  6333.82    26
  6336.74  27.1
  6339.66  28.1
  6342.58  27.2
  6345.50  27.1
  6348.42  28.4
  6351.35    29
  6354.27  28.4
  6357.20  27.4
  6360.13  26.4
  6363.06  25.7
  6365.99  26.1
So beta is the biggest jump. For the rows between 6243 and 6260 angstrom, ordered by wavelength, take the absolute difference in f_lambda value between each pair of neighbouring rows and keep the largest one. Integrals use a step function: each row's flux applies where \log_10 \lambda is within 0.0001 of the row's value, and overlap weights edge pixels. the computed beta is 2.20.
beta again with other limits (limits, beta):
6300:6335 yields 1.70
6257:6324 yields 2.50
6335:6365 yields 1.30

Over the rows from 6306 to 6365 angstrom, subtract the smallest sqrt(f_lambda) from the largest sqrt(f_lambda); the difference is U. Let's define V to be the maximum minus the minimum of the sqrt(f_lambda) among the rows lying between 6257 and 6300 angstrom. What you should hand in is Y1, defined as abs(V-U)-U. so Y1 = -0.53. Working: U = 0.60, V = 0.67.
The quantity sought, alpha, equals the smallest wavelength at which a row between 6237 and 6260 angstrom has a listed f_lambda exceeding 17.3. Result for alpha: 6255.56 angstrom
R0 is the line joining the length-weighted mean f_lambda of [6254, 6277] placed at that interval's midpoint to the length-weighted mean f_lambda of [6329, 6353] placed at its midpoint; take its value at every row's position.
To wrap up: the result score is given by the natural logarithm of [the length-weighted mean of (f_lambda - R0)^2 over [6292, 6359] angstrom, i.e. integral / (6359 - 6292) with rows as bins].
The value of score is -0.04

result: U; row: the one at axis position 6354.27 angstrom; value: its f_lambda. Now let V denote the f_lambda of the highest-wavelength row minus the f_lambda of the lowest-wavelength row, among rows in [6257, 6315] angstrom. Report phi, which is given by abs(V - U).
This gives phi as 19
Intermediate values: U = 28.4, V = 9.3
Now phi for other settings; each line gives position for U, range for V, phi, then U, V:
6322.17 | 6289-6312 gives 23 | 25.7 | 3.0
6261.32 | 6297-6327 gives 13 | 16.8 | 4.0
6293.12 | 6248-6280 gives 18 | 20.4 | 2.3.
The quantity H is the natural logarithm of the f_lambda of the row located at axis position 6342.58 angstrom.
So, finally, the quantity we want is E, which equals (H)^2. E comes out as 10.9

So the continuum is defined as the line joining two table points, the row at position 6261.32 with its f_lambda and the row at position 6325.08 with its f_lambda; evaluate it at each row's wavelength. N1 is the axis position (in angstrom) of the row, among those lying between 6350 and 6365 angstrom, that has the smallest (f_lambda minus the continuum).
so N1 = 6363.06 angstrom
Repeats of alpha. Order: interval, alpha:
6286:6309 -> 6287.32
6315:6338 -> 6316.35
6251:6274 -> 6255.56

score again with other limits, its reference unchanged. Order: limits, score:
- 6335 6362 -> 0.90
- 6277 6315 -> 0.58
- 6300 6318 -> 0.60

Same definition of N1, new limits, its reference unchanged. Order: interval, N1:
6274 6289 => 6281.54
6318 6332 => 6319.25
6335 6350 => 6345.50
